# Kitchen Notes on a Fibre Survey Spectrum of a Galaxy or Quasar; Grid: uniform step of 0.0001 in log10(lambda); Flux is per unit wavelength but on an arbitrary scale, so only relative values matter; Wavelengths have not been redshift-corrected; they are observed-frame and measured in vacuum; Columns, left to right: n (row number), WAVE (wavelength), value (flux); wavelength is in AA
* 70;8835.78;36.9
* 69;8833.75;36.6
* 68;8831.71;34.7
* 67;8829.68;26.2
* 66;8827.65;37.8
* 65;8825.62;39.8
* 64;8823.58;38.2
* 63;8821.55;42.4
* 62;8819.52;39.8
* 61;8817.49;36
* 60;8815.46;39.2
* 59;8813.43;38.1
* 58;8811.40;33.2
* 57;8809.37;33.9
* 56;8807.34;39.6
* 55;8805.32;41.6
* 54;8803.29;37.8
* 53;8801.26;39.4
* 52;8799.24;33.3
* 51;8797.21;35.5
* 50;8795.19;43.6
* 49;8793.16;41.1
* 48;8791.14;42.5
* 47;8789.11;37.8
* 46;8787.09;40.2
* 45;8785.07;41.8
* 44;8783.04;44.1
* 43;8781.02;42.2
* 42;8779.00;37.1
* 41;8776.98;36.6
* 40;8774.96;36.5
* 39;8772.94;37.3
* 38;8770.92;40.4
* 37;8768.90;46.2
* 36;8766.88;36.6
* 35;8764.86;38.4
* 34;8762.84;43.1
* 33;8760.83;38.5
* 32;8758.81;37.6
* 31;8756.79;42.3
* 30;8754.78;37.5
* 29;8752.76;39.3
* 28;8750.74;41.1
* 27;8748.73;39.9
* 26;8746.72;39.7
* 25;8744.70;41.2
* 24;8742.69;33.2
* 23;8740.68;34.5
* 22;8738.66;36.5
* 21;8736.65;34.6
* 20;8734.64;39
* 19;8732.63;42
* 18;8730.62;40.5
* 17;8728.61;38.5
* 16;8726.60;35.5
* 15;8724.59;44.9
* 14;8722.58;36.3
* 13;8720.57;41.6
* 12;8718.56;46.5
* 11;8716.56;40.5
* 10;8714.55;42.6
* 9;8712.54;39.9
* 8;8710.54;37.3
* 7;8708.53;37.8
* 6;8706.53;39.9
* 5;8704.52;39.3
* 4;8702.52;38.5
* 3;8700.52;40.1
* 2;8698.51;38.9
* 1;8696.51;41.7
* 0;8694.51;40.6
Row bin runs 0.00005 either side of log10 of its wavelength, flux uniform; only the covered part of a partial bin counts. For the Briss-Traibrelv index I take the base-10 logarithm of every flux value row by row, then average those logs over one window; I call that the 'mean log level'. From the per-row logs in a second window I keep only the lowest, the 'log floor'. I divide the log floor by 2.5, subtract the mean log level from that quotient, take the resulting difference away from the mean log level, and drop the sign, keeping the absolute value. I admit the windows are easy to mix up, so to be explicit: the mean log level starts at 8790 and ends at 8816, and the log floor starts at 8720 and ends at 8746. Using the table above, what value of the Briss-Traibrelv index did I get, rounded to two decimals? 2.56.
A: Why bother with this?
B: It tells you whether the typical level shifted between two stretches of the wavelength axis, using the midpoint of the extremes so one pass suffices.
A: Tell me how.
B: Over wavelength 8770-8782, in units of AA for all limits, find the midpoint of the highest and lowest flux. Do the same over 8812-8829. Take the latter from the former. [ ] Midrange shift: 0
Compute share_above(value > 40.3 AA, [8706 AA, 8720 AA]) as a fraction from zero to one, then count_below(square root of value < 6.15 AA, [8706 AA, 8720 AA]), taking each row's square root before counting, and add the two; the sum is 2.4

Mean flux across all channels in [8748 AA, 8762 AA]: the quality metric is 39.5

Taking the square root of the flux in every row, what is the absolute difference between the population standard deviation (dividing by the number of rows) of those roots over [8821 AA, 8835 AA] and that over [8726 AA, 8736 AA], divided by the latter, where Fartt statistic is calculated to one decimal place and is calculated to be 1.4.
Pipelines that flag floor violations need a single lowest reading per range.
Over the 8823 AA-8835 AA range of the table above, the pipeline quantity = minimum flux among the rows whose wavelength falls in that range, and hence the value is 26.2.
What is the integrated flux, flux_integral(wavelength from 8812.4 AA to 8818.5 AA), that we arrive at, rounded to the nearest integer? 230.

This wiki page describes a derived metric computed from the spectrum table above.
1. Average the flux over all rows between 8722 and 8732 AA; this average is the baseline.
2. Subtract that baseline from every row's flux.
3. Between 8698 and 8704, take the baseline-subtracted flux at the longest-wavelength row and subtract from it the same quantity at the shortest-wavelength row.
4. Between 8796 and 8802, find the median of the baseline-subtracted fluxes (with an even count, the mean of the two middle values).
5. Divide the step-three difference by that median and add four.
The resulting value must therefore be 4.1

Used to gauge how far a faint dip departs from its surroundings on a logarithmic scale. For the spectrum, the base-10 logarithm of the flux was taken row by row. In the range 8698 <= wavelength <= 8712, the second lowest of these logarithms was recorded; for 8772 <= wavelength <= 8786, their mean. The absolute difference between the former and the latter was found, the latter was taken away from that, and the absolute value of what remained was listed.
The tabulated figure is 1.58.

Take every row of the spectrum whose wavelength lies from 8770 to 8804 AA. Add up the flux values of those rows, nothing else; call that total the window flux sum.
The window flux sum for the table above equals 667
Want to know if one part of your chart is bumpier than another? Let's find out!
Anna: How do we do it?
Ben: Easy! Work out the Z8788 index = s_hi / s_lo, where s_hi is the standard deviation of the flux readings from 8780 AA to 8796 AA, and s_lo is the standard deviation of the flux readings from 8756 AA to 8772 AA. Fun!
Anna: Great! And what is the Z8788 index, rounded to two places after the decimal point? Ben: 0.61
